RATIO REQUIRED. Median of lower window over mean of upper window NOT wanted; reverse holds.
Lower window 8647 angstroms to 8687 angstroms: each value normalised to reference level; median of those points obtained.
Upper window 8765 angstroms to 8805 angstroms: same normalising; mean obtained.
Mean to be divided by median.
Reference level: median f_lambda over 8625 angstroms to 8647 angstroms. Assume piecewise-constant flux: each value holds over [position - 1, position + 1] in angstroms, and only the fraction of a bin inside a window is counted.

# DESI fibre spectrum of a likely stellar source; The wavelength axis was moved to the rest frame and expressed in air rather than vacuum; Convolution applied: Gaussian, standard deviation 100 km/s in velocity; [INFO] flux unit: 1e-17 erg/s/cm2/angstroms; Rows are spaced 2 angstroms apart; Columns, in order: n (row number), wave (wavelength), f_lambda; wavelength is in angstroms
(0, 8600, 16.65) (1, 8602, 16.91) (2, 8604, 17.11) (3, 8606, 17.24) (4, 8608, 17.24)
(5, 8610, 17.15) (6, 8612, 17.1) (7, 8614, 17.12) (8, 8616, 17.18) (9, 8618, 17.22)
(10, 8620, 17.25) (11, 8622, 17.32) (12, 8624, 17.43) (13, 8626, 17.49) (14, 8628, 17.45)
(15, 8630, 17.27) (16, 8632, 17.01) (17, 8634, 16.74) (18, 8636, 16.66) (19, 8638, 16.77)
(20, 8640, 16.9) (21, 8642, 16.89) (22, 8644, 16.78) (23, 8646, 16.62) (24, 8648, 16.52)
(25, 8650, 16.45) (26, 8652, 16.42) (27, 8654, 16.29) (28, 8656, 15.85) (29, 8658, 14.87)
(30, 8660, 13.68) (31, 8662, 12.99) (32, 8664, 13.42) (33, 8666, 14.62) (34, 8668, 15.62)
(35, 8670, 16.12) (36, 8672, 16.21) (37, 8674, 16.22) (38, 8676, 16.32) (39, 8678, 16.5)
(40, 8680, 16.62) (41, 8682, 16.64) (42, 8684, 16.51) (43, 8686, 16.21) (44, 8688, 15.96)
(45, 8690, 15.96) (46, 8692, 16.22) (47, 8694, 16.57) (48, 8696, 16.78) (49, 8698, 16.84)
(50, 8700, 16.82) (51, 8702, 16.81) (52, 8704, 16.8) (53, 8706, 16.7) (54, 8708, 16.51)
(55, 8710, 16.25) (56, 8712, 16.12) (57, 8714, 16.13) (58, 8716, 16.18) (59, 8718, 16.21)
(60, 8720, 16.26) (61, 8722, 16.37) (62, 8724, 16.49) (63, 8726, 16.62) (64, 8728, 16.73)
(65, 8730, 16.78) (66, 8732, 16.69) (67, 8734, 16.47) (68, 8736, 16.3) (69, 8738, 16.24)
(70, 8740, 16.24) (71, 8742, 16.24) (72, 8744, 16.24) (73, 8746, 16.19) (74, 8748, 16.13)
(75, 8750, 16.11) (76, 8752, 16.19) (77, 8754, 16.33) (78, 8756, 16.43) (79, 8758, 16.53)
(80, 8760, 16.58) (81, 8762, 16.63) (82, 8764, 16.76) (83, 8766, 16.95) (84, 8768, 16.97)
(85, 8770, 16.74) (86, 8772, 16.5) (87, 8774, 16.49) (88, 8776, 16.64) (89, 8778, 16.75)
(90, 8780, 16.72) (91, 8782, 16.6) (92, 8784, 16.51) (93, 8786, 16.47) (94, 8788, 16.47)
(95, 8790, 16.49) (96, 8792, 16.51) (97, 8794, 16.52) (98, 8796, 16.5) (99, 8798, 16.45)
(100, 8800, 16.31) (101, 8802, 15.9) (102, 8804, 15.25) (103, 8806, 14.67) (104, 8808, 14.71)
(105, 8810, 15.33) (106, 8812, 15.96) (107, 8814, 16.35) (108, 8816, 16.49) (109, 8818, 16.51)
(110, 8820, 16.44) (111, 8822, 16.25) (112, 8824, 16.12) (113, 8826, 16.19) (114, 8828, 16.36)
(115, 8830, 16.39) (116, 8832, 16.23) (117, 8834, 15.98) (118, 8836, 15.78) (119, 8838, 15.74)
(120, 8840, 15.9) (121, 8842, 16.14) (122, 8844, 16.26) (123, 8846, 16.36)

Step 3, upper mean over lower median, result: 1.02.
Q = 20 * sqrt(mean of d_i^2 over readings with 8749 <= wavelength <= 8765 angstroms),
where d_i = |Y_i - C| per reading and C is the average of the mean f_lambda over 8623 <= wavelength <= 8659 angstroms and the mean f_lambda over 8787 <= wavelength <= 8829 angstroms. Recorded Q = 4.3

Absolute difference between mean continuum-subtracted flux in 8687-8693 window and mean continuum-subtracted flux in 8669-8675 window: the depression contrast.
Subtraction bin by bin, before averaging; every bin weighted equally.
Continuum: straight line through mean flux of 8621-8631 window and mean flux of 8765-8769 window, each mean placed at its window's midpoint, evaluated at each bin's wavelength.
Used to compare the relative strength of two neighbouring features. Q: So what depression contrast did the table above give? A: 0.08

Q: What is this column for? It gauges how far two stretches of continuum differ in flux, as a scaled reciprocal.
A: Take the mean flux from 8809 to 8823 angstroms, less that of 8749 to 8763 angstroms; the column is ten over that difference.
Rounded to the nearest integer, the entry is -48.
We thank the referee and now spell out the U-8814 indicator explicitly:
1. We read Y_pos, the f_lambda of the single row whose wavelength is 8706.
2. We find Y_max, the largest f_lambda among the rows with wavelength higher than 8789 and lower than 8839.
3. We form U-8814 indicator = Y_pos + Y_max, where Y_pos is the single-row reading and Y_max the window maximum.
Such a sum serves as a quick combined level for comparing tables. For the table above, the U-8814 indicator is 33.2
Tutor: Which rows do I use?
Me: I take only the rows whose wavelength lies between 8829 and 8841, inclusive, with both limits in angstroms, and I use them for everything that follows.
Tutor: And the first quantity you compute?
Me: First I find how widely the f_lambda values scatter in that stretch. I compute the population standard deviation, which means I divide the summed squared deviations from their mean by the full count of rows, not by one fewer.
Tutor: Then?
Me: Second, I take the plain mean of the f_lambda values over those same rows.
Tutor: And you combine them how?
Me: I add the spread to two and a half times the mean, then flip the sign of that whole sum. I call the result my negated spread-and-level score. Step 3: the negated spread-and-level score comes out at -40.2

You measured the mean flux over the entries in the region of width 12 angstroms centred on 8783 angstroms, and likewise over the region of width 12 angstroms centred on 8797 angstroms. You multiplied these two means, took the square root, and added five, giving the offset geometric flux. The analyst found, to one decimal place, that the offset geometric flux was 21.5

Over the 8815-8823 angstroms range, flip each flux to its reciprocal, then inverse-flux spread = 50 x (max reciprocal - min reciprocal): 0.048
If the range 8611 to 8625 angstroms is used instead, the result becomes 0.055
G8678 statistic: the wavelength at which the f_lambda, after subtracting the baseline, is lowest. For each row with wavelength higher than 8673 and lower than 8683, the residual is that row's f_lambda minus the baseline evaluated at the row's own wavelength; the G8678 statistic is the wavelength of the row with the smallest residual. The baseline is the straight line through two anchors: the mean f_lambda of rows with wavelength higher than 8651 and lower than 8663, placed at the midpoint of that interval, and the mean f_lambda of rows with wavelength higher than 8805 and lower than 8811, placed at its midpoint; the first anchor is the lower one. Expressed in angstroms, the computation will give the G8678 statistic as 8674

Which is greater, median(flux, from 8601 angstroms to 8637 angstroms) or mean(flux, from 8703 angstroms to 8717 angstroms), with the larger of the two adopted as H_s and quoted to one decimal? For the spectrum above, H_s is 17.2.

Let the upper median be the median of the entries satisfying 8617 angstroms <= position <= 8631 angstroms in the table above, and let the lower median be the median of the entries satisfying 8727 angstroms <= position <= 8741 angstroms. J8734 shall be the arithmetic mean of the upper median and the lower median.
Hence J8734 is 16.9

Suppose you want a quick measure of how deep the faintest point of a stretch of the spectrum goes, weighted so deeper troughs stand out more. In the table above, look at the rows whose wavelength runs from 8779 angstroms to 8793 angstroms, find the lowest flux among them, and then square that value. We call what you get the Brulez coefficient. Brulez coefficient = 271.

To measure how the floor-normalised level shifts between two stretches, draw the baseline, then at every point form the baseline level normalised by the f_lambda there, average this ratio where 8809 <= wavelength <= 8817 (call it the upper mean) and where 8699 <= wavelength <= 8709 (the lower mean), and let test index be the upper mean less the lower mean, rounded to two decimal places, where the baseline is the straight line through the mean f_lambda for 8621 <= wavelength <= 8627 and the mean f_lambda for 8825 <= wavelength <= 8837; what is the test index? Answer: 0.00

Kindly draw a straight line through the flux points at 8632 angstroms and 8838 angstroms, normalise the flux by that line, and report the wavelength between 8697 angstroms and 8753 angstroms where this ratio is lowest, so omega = 8712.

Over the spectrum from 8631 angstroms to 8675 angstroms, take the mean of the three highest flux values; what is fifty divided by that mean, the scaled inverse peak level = 2.95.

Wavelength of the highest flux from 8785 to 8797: 8794 angstroms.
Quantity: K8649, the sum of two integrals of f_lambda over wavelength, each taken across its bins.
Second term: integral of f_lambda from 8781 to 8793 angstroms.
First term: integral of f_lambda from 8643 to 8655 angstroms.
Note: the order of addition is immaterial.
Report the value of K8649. 396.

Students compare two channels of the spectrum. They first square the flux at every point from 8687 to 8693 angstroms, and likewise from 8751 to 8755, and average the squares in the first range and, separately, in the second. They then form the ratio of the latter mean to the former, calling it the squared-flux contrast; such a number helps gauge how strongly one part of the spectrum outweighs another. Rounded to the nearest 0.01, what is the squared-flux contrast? 1.03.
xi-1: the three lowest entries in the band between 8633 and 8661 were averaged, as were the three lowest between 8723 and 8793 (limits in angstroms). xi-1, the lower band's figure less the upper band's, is -1.3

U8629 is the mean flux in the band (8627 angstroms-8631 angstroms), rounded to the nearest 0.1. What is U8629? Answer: 17.4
